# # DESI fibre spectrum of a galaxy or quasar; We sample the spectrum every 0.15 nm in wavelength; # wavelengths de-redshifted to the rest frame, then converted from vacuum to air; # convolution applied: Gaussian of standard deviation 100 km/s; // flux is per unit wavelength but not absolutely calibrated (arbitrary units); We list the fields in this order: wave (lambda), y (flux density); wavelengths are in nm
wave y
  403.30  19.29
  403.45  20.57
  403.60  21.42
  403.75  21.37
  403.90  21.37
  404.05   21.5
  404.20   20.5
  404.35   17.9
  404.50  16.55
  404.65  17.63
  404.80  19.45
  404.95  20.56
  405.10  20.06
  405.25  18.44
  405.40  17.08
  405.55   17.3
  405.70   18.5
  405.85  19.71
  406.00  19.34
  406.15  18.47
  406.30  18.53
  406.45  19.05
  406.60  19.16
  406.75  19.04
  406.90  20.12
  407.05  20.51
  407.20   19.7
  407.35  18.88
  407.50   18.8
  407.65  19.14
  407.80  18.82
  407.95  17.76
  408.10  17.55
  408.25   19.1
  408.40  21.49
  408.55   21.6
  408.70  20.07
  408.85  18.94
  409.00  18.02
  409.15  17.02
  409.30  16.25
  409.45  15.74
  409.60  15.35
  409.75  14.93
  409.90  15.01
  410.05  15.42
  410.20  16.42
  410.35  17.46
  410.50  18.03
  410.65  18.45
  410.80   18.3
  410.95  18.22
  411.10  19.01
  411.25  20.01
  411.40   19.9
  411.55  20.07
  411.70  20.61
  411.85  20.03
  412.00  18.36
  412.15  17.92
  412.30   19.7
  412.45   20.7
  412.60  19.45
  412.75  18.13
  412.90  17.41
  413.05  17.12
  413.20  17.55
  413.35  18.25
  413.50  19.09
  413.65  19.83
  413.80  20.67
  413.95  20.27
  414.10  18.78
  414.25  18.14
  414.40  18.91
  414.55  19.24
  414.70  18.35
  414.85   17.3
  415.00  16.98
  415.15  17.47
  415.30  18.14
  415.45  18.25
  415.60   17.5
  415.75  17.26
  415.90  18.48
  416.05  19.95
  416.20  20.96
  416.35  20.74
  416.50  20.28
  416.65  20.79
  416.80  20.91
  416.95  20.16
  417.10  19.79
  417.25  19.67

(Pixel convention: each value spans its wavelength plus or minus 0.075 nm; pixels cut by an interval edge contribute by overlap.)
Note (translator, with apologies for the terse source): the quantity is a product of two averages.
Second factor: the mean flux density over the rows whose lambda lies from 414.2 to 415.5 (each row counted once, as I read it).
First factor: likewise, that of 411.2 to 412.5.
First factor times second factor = 356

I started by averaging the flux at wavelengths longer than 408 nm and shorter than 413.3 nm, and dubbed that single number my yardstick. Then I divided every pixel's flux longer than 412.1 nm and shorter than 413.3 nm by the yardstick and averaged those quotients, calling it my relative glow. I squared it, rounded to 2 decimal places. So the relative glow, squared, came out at 1.03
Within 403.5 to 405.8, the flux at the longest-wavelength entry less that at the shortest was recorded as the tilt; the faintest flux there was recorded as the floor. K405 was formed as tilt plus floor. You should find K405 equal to 13.6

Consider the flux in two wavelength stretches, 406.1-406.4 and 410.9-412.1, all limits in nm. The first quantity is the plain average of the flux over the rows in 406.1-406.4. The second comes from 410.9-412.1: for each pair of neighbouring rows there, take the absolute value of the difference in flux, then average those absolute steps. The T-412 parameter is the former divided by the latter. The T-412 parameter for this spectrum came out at 27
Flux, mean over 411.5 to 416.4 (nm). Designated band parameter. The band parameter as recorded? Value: 18.8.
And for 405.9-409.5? 18.9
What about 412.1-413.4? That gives 18.5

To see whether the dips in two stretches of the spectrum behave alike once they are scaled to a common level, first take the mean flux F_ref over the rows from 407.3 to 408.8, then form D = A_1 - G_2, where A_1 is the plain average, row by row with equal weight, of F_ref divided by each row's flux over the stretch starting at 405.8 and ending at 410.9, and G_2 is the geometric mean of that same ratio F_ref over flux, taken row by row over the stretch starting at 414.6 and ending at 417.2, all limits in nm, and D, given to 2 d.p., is 0.05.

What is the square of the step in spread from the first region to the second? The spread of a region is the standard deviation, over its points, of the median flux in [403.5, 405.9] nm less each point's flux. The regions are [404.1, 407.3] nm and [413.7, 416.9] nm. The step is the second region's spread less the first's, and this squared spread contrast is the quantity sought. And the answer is 0.04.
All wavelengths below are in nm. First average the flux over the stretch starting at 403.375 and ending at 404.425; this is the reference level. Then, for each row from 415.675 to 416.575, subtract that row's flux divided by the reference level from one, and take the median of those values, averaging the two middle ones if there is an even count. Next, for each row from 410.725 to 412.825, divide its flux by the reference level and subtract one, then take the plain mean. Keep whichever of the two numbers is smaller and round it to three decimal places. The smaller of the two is -0.065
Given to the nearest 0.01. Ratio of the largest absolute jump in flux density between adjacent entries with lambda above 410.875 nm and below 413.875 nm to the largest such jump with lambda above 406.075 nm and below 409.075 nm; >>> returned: 0.74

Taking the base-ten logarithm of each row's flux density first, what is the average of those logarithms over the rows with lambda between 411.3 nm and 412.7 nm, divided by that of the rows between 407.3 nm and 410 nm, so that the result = 1.03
